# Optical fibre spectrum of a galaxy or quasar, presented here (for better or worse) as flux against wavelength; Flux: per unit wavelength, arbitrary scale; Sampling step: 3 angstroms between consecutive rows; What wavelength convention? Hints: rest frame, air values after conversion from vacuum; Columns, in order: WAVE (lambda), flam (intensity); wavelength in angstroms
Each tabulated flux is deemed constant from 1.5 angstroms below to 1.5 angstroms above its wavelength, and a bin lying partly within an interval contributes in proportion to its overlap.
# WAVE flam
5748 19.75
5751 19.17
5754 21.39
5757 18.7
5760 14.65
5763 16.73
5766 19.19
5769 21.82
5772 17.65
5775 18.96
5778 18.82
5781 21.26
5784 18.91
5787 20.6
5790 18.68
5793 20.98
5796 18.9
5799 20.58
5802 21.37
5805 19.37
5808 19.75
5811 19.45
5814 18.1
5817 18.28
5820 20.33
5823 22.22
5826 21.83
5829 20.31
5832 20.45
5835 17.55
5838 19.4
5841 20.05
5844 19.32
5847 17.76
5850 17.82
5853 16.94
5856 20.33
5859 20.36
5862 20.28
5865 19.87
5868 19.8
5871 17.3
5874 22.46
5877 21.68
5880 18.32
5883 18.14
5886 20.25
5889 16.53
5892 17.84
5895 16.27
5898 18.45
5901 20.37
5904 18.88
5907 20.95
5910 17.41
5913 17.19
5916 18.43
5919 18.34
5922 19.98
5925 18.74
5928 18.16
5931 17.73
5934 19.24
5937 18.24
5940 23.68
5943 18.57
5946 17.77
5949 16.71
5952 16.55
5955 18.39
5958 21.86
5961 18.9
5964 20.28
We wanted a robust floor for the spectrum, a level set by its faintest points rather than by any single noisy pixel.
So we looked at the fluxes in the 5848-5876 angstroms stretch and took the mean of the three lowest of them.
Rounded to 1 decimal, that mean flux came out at 17.4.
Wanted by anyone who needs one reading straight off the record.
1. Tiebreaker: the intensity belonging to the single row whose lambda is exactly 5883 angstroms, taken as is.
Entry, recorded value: 18.14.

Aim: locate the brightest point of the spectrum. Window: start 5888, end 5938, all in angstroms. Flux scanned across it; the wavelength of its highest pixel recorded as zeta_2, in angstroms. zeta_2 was 5907 angstroms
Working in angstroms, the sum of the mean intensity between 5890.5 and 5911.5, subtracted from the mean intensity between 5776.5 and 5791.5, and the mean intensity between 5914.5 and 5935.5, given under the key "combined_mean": 19.7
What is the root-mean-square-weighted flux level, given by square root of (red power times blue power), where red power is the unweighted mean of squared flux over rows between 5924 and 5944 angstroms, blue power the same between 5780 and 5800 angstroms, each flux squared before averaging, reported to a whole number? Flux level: 386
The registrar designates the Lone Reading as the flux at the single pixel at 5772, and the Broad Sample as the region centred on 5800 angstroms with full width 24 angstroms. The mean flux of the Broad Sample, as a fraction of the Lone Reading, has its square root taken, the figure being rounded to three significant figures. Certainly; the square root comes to 1.06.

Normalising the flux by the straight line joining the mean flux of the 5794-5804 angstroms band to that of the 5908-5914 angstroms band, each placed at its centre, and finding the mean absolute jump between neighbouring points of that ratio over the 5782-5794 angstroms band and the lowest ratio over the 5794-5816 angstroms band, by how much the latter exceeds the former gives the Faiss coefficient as 0.81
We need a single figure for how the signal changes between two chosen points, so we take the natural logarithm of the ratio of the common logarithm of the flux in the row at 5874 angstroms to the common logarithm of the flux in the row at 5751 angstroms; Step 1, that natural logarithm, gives 0.052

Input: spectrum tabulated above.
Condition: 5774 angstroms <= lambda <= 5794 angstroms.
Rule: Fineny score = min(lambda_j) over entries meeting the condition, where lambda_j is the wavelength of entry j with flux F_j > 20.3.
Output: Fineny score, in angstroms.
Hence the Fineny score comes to 5781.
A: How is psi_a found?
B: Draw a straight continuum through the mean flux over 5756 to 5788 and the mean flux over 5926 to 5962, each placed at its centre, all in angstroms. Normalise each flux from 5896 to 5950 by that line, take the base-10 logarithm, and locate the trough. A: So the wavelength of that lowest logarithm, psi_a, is 5949 angstroms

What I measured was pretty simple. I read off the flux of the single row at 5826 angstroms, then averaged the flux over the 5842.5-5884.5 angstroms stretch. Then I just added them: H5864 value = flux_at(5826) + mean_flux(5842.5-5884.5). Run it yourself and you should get 41.1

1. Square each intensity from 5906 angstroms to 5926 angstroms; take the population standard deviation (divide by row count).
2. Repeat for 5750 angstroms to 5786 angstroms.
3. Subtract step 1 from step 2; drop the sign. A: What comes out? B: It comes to 24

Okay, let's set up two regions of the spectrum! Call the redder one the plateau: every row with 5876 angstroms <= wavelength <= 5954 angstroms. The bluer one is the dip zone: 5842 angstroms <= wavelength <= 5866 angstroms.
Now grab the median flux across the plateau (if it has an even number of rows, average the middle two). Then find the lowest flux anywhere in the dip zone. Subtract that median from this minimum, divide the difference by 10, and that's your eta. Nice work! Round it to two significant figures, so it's -0.14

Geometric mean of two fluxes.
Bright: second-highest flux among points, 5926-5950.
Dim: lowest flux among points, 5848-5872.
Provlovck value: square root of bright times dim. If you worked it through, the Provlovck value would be 18.1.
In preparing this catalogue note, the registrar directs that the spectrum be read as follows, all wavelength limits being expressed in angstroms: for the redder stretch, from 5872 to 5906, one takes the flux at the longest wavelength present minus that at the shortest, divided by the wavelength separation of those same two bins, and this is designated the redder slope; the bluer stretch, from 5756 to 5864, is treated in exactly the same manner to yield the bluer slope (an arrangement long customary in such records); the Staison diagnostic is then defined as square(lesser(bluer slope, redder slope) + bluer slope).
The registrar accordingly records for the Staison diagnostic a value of 0.011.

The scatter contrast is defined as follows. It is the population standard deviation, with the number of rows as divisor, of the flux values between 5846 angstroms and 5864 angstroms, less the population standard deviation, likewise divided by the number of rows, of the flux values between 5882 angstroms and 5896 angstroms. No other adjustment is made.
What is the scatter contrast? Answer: 0.0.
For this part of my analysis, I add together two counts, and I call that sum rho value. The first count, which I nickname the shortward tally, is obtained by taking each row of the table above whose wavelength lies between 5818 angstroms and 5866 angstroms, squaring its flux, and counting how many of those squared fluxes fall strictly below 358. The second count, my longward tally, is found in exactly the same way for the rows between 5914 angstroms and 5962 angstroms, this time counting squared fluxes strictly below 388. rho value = 17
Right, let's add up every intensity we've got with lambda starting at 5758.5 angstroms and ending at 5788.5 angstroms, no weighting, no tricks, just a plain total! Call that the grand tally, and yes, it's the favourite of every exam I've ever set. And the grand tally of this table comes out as 189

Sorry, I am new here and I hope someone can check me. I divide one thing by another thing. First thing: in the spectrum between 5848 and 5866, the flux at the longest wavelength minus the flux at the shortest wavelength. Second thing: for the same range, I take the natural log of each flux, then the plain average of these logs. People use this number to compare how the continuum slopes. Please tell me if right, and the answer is 0.7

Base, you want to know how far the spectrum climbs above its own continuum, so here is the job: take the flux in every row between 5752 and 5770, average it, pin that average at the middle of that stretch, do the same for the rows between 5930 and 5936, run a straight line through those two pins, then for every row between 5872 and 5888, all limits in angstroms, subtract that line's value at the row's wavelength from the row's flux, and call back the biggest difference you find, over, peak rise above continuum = 3.9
